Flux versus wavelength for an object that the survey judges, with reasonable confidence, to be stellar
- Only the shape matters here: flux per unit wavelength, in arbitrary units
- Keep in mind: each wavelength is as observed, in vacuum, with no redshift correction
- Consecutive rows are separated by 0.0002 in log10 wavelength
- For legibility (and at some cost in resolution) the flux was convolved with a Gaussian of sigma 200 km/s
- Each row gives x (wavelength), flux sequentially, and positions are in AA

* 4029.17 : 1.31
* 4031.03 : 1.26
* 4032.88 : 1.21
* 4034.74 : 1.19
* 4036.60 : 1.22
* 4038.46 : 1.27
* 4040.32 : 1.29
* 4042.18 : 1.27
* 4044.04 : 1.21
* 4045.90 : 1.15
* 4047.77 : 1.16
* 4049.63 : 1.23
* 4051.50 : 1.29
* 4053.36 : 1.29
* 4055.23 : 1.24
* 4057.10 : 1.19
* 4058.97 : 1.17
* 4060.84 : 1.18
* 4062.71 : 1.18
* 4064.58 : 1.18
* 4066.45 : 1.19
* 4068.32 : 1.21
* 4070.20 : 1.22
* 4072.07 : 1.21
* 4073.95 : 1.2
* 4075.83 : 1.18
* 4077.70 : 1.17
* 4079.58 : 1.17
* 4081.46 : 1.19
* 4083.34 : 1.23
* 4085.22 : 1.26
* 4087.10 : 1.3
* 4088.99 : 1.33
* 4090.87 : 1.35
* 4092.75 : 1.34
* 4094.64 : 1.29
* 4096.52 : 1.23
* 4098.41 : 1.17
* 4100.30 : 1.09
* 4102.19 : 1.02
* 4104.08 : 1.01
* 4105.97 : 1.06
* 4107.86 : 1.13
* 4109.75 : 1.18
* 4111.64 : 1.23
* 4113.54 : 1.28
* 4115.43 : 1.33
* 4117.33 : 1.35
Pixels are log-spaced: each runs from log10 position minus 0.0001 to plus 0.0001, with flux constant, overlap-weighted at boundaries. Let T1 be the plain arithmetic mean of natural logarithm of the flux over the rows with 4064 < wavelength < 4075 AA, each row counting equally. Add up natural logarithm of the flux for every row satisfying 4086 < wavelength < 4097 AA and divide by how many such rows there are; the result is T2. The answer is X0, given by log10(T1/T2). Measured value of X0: -0.163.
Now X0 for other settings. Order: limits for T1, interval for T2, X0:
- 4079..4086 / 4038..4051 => -0.023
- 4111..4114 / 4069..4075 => 0.076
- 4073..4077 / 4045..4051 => 0.023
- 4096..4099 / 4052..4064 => -0.016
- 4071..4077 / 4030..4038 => -0.044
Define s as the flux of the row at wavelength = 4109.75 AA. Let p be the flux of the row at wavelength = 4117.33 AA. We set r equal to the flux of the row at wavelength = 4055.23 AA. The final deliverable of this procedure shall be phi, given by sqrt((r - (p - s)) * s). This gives 1.12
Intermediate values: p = 1.35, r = 1.24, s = 1.18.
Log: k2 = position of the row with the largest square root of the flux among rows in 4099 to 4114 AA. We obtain 4113.54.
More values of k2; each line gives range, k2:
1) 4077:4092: 4090.87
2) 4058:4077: 4070.20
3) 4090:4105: 4090.87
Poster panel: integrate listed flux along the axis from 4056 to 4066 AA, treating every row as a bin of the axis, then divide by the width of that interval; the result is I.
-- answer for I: 1.18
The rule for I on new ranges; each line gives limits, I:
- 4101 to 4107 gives 1.03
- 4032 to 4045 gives 1.24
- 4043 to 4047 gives 1.18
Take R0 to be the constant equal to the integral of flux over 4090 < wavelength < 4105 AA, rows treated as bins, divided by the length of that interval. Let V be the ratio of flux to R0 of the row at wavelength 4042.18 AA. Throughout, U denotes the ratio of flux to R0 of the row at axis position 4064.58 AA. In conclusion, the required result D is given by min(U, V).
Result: 0.99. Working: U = 0.99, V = 1.07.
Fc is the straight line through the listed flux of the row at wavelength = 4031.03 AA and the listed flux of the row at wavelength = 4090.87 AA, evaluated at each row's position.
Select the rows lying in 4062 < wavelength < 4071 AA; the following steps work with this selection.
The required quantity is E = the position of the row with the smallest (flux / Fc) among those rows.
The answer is 4064.58 AA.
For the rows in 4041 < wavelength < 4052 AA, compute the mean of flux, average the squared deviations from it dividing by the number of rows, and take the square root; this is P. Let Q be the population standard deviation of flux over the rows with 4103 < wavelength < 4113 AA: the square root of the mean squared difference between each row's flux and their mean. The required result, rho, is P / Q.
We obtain 0.65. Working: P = 0.05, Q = 0.079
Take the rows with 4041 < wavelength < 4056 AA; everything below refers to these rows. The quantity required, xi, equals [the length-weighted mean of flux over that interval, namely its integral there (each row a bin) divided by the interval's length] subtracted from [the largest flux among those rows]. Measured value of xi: 0.059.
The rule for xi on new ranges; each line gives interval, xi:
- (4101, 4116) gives 0.180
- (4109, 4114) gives 0.054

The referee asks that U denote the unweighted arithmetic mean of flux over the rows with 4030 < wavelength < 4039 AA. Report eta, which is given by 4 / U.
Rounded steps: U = 1.23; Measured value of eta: 3.25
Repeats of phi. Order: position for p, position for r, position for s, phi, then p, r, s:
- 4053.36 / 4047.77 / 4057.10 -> 1.12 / 1.29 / 1.16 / 1.19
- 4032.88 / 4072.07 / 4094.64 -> 1.29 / 1.21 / 1.21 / 1.29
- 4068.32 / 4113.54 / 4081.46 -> 1.22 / 1.21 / 1.28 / 1.19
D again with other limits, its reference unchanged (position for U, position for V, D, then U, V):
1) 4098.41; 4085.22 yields 0.99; 0.99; 1.06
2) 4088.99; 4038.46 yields 1.07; 1.12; 1.07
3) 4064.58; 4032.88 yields 0.99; 0.99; 1.02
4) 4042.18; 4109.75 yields 0.99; 1.07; 0.99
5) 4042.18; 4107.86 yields 0.95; 1.07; 0.95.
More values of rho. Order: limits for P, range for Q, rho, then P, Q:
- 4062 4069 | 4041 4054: 0.23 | 0.01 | 0.054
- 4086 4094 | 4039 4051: 0.36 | 0.02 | 0.052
